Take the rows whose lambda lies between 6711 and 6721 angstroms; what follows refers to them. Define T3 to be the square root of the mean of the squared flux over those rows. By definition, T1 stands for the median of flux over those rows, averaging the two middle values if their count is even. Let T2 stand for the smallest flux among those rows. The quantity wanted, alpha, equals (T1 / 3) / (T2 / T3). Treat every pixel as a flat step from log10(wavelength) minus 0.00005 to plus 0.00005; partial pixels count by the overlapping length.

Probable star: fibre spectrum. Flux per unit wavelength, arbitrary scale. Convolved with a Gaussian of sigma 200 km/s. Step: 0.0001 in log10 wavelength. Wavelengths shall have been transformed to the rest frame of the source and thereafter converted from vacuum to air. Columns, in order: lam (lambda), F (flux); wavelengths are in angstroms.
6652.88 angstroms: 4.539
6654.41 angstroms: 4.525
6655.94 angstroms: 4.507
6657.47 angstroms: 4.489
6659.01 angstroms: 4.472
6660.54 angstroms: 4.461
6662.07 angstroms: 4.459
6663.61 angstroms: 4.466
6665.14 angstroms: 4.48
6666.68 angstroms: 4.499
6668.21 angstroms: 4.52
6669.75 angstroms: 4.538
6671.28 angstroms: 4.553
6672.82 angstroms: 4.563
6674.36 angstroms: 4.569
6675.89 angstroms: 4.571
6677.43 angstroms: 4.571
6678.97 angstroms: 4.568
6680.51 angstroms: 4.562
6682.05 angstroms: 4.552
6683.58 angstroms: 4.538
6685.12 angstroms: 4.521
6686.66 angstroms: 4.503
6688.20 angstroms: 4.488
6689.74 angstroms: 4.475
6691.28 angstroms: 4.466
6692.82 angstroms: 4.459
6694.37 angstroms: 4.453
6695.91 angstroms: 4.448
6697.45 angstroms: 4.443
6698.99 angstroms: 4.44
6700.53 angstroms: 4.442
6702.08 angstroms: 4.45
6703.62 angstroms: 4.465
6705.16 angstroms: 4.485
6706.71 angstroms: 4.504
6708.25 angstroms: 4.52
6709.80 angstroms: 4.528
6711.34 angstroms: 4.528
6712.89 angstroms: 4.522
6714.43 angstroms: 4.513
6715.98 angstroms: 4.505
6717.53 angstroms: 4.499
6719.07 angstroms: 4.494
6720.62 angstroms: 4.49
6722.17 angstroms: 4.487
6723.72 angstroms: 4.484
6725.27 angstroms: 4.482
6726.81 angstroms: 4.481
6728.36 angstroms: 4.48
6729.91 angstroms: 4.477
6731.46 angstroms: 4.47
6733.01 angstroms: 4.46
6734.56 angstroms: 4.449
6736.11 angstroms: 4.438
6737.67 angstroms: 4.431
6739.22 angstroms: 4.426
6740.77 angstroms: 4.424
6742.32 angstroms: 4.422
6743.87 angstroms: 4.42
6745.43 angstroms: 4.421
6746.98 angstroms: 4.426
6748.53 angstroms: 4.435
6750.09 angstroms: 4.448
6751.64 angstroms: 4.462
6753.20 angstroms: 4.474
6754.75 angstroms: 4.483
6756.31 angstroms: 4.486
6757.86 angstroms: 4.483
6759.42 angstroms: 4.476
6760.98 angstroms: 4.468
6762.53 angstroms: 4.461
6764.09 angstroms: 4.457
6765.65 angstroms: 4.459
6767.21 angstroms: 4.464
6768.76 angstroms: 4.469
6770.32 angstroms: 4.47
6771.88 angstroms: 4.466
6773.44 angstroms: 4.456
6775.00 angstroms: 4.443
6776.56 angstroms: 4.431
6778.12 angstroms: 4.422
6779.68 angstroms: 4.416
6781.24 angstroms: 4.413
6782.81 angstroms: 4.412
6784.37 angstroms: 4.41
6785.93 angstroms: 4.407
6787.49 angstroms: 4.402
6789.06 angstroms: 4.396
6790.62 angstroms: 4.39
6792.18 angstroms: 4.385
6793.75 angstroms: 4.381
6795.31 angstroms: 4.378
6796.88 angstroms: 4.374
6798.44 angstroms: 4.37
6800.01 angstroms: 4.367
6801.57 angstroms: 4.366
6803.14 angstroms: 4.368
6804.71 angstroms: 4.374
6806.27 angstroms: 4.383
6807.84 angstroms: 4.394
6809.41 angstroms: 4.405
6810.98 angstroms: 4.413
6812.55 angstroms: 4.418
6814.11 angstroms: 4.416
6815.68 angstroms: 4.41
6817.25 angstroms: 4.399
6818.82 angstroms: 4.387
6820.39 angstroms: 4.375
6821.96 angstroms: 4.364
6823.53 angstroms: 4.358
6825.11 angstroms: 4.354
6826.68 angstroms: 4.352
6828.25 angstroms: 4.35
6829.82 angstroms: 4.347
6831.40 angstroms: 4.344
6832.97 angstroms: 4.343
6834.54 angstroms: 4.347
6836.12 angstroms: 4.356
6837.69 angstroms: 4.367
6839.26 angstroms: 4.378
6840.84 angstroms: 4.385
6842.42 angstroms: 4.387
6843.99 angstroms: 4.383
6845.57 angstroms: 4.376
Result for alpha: 1.51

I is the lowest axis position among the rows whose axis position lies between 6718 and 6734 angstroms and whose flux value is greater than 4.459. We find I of 6719.07 angstroms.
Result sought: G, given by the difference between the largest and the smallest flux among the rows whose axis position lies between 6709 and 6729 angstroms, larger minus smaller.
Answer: 0.05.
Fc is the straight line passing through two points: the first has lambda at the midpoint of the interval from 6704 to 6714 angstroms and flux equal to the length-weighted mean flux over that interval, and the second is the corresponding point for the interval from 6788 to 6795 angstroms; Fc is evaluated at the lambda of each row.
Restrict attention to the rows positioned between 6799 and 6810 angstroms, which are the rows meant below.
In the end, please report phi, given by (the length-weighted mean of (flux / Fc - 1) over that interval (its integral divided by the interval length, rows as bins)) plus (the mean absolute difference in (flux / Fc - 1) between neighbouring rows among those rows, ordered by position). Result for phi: 0.005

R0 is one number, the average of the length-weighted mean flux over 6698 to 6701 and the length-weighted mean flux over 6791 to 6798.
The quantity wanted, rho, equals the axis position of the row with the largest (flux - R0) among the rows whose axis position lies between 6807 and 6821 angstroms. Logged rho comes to 6812.55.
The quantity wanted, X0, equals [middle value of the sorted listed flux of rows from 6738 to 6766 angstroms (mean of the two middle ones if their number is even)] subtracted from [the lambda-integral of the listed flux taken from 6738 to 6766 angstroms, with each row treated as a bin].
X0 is 120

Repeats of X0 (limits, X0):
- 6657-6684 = 118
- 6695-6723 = 121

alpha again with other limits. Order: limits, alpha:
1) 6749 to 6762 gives 1.50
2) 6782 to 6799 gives 1.47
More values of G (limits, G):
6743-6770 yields 0.07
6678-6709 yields 0.13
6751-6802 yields 0.12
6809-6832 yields 0.07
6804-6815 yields 0.04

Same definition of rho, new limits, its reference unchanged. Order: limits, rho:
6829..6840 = 6839.26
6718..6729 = 6719.07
